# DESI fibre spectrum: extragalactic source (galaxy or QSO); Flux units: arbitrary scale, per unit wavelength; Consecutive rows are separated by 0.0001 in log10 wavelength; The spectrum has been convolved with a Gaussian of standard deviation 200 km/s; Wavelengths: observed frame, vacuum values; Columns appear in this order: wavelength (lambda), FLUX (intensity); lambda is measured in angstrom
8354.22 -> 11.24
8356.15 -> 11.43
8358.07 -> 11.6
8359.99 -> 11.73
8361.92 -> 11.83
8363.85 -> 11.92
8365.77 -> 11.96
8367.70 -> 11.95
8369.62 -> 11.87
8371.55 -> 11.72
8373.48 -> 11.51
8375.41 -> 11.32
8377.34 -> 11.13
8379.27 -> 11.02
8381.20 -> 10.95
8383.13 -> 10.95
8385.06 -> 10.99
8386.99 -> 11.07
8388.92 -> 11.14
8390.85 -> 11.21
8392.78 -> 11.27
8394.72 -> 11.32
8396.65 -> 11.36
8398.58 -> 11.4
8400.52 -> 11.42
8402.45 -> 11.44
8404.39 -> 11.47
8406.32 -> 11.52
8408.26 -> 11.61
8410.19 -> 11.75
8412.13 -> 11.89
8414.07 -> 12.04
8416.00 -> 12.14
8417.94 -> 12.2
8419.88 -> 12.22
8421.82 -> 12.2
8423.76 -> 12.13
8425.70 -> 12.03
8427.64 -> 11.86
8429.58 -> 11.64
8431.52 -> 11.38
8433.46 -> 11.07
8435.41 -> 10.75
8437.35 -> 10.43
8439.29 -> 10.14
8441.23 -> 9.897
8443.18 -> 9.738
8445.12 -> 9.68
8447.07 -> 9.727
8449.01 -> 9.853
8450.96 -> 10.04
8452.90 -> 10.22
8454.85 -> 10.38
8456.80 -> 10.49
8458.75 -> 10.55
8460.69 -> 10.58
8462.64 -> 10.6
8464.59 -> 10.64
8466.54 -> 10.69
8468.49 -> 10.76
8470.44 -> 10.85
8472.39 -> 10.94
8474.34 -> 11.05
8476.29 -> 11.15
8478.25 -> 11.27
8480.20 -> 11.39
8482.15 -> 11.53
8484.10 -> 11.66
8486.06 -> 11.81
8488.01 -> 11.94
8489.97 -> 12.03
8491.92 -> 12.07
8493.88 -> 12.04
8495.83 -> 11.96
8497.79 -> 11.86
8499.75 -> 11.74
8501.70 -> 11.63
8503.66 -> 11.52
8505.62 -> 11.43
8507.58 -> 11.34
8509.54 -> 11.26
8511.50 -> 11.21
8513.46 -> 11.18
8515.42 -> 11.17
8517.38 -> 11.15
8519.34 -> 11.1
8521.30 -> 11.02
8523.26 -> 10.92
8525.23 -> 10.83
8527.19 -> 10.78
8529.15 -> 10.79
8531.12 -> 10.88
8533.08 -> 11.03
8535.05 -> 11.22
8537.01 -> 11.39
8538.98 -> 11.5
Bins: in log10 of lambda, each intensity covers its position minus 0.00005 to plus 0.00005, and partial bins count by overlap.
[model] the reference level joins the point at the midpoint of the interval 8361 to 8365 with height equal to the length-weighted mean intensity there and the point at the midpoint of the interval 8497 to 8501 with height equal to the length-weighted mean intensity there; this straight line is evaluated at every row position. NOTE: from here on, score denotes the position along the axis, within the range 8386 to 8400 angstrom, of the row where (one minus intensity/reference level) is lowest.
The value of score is 8398.58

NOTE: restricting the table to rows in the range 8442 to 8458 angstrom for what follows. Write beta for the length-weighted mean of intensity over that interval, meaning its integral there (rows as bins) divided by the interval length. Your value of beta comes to 10.0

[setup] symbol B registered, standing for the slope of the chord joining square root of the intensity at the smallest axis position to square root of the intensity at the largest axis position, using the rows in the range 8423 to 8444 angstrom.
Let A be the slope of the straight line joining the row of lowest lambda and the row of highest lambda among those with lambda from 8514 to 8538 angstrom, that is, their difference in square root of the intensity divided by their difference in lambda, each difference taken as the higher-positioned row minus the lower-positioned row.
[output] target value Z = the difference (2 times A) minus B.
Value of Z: 0.022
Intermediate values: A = 0.0015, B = -0.019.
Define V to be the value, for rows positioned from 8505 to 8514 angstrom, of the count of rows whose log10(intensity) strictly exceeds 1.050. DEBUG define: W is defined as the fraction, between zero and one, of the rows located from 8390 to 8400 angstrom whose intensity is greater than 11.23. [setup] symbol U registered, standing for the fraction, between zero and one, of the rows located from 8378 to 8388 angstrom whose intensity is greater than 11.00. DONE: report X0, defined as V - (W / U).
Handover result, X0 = 1.0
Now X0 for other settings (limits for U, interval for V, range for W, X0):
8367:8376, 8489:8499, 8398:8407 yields 4.0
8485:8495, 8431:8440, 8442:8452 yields 1.0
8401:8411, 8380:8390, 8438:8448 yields 0.0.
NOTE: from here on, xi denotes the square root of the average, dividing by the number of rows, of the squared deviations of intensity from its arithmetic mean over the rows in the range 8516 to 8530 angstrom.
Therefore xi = 0.14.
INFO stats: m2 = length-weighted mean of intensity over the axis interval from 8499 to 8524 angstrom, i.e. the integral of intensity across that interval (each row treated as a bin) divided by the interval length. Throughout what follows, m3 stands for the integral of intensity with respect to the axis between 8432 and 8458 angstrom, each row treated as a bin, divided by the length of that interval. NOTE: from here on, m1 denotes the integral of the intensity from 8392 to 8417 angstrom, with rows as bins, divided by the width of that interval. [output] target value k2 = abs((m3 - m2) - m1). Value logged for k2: 12.7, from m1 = 11.59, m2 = 11.29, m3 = 10.2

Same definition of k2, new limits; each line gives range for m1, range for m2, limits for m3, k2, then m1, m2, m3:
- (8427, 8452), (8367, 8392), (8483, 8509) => 10.0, 10.46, 11.29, 11.8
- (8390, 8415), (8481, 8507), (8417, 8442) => 11.9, 11.51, 11.78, 11.4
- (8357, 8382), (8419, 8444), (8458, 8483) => 11.8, 11.58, 11.19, 10.9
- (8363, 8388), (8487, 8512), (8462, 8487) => 12.0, 11.41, 11.70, 11.1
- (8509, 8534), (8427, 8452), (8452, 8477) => 10.8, 11.02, 10.46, 10.7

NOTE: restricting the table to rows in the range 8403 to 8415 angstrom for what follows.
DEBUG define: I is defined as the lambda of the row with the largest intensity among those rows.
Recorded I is 8414.07 angstrom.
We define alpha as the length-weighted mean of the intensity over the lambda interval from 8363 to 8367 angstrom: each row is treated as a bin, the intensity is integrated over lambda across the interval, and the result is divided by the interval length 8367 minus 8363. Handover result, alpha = 11.9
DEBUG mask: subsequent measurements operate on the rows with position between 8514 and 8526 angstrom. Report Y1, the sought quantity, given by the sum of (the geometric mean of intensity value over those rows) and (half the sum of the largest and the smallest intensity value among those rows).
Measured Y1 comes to 22.0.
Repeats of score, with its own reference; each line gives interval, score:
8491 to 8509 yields 8491.92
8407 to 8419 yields 8417.94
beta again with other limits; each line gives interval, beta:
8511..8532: 11.0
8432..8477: 10.5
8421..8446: 11.0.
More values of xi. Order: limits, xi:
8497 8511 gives 0.20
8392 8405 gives 0.07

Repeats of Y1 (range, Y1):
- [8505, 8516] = 22.6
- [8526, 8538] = 22.1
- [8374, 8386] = 22.2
